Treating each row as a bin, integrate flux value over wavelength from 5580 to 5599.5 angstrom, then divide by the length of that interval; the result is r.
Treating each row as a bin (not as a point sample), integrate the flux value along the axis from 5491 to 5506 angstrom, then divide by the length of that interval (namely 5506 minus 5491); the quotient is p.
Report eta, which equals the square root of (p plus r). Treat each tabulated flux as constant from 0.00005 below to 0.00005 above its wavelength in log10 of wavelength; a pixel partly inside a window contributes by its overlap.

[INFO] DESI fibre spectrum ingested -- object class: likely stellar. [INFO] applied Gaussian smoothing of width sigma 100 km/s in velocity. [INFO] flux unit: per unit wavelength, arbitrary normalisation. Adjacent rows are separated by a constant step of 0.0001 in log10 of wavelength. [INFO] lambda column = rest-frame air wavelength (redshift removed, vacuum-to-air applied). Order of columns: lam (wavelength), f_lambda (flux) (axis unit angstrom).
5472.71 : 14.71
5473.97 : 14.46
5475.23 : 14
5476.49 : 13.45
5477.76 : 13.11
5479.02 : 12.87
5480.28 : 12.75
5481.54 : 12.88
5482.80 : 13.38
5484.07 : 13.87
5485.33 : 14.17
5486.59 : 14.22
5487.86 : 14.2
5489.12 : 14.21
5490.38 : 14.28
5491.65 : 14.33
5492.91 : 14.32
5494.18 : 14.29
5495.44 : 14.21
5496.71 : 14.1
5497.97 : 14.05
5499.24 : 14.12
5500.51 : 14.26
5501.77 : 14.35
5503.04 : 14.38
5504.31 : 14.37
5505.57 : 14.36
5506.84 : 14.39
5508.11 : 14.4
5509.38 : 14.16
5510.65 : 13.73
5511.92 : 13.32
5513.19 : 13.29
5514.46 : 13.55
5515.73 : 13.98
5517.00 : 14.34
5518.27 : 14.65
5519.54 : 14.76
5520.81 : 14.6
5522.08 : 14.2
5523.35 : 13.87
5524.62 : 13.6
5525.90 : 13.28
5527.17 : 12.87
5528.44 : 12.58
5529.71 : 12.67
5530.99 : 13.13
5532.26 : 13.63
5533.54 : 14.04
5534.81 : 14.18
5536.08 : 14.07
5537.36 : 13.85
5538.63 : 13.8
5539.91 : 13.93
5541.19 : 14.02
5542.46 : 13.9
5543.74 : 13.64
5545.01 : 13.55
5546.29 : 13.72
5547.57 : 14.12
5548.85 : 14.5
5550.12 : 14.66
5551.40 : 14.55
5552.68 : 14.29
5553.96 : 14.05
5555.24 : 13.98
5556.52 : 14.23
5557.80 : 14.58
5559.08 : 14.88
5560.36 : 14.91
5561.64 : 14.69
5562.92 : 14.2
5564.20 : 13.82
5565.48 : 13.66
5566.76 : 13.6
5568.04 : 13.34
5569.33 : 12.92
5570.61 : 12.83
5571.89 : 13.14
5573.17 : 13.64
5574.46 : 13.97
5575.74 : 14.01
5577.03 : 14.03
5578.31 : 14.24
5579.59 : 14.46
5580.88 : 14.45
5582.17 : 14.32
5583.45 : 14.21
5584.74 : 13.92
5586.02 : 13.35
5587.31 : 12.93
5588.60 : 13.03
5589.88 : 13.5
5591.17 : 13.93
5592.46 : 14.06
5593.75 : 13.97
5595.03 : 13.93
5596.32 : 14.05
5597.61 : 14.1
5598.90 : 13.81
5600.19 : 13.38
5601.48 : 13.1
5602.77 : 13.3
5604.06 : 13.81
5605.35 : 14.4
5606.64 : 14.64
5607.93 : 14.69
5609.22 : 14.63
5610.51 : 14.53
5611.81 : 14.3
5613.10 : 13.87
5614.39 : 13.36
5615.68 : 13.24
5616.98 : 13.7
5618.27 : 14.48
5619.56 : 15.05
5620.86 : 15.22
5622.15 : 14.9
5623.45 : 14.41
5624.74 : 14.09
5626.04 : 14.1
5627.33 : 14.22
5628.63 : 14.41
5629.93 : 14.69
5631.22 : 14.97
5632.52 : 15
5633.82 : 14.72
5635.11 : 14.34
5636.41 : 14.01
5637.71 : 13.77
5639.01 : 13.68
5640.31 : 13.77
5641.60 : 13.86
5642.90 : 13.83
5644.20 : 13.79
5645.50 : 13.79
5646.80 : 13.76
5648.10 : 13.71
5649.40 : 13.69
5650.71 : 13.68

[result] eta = 5.30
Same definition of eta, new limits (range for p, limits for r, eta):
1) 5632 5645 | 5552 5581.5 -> 5.30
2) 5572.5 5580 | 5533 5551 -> 5.30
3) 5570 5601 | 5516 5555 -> 5.26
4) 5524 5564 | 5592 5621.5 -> 5.29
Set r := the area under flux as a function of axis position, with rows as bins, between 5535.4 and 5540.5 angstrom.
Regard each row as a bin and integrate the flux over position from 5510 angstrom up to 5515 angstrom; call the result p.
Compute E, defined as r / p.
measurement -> 1.05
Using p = 67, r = 71.0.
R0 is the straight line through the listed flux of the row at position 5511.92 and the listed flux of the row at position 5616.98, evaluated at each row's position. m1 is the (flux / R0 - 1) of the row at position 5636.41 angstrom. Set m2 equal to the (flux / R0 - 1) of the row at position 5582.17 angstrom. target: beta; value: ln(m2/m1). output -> 1.1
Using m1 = 0.02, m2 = 0.05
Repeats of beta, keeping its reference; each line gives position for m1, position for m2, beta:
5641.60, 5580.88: 2.5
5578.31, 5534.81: 0.1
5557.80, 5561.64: 0.1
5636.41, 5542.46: 0.7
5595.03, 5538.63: 0.2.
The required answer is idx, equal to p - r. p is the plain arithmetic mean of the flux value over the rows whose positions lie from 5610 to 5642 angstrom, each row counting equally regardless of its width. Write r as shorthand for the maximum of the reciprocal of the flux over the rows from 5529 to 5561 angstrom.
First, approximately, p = 14.3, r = 0.0789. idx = 14.2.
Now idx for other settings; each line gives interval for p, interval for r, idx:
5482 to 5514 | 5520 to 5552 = 14.0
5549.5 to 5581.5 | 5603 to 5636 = 14.0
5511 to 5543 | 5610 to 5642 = 13.7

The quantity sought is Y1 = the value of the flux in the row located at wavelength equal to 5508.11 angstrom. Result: 14.4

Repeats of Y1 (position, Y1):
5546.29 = 13.72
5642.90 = 13.83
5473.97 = 14.46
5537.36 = 13.85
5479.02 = 12.87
